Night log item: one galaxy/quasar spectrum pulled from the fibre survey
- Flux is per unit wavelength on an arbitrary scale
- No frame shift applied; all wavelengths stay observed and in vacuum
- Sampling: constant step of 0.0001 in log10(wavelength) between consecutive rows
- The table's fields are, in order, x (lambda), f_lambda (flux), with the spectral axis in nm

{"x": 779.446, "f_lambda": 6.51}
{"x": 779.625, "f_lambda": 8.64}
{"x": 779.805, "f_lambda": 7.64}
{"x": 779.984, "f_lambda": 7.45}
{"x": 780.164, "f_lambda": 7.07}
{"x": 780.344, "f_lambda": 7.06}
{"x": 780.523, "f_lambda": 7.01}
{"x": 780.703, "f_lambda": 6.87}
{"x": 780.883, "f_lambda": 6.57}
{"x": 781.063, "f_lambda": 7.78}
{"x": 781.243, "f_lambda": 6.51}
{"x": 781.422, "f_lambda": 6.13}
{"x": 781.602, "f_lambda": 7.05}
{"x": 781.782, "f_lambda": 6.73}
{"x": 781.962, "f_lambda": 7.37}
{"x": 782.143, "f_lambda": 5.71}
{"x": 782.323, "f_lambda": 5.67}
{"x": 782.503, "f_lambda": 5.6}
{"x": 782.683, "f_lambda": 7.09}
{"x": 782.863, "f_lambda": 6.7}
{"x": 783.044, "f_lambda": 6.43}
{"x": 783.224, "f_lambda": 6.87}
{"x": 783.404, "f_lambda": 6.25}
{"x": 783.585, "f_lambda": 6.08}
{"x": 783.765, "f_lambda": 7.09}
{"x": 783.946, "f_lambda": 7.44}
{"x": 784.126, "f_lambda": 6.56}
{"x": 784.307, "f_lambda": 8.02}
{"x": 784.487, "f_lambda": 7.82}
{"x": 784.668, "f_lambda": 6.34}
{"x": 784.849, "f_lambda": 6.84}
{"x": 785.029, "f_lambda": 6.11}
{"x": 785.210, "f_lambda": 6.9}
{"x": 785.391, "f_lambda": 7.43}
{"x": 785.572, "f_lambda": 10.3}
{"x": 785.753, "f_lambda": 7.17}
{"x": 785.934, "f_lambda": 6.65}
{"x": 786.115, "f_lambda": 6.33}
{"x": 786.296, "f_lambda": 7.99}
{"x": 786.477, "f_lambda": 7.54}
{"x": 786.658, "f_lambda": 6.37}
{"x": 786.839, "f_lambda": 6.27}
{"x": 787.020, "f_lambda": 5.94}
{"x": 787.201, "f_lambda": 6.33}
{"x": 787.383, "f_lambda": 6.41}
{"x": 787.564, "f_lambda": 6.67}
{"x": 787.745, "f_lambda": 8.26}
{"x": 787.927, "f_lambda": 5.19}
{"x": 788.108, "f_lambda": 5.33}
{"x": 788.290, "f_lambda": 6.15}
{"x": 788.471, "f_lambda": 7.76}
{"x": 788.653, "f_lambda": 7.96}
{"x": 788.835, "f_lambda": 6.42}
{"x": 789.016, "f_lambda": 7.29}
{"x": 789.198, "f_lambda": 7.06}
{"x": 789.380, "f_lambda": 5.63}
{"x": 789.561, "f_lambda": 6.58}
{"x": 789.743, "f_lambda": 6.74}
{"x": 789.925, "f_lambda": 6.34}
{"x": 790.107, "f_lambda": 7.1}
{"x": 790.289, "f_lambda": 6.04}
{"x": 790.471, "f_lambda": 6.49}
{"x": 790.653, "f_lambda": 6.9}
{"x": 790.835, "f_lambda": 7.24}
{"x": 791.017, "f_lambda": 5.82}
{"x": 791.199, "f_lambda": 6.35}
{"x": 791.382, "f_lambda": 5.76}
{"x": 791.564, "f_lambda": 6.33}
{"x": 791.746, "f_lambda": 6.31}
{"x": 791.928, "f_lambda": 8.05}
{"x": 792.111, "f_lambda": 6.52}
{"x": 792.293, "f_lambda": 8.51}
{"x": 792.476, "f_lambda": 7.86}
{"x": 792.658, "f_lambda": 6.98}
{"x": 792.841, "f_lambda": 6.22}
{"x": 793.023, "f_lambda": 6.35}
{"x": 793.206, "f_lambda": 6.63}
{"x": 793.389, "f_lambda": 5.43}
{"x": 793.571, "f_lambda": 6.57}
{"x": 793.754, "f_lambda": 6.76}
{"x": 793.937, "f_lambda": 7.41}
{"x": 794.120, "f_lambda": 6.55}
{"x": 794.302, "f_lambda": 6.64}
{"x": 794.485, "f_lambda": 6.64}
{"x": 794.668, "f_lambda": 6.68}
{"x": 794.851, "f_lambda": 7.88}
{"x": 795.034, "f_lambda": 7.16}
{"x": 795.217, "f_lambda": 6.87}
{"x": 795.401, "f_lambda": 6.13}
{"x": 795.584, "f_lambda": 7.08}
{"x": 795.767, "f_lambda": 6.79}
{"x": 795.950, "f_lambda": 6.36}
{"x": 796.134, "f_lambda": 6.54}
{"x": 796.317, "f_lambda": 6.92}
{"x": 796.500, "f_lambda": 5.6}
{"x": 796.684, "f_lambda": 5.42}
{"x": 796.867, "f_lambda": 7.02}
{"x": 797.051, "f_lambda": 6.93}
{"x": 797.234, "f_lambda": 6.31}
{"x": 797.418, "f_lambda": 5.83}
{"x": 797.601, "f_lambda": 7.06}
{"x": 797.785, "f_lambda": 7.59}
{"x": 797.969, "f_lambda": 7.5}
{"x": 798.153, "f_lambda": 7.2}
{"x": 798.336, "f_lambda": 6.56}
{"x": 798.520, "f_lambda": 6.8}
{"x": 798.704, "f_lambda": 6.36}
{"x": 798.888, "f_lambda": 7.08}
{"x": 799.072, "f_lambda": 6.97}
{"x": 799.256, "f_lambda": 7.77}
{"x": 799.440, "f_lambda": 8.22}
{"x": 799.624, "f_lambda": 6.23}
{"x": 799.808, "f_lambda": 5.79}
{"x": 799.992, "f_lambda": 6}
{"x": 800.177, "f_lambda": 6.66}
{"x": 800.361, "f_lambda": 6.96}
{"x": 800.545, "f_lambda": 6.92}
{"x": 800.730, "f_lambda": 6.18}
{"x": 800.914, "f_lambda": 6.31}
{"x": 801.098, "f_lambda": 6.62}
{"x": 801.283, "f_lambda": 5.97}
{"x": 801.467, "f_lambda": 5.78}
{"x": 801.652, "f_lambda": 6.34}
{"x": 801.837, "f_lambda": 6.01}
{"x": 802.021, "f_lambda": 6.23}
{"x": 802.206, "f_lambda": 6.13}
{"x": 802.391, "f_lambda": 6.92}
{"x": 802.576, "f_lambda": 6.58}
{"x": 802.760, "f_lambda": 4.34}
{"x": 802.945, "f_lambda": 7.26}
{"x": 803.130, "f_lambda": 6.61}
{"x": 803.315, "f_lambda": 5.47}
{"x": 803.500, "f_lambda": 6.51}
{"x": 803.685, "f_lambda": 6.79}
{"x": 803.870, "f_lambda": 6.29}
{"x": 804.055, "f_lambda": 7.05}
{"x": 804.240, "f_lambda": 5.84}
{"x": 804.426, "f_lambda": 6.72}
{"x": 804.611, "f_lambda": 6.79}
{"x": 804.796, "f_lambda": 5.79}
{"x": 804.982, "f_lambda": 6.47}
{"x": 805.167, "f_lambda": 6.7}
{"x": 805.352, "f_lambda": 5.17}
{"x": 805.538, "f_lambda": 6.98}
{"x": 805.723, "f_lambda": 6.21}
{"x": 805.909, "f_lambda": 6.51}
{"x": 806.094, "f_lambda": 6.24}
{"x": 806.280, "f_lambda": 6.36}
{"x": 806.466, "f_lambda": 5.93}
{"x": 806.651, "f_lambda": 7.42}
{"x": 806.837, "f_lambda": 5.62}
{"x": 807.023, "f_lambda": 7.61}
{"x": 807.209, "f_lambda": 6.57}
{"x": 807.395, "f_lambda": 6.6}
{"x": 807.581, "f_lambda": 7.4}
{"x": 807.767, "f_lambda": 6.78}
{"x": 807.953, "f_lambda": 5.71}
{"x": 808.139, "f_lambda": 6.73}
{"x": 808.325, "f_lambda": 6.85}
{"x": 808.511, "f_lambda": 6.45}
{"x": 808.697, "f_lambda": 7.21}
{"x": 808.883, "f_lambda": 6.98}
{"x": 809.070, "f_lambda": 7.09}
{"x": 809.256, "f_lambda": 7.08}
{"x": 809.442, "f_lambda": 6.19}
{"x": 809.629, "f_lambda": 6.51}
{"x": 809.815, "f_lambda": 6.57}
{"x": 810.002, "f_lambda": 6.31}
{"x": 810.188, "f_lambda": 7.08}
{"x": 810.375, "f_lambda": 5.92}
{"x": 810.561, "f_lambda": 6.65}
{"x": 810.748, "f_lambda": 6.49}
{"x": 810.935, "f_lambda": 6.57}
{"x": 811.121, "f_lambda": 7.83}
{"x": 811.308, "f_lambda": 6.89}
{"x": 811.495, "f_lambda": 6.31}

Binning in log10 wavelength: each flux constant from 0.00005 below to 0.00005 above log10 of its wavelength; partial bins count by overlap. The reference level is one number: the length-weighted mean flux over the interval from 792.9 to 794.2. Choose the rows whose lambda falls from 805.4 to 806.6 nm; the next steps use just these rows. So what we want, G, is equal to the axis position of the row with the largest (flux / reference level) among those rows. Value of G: 805.538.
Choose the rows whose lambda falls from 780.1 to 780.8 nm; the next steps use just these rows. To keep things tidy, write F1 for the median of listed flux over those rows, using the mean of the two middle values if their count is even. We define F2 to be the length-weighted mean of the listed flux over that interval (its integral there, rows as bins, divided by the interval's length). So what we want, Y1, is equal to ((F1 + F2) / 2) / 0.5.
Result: 14.0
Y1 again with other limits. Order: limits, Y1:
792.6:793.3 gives 13.0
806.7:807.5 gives 13.2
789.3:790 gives 12.8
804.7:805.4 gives 12.2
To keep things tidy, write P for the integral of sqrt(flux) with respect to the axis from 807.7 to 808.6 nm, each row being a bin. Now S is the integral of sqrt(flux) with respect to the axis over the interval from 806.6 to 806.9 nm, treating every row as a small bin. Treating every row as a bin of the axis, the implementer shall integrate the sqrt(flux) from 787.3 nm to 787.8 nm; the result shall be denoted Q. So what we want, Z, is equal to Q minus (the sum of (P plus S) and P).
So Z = -4.0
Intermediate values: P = 2.3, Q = 1.33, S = 0.76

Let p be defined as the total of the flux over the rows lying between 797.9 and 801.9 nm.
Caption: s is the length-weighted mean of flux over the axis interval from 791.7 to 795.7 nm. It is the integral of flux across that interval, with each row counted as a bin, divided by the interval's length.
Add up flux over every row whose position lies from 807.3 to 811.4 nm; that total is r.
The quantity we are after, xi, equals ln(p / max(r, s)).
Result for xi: -0.011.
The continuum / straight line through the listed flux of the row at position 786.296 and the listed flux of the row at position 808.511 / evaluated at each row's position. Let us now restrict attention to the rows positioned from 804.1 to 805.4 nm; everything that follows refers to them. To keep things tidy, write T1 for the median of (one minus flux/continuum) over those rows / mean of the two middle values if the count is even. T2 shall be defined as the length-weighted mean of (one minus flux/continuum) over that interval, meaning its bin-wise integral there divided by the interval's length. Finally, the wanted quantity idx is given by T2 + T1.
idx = 0.10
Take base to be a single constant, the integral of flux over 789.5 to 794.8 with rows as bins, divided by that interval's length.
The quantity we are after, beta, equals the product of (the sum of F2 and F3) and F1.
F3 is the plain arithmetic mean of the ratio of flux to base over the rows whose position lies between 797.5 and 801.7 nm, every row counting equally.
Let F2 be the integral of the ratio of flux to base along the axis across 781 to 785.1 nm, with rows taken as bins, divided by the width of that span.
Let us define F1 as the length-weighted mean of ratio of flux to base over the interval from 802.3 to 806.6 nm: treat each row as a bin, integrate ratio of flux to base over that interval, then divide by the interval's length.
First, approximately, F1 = 0.95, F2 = 1.00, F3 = 1.01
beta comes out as 1.90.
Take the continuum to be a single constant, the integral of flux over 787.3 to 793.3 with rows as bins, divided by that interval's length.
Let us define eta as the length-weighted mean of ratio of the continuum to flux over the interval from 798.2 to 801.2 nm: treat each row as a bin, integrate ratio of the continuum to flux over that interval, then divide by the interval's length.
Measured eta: 1.01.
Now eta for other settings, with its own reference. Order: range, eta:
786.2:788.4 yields 1.04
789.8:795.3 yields 1.00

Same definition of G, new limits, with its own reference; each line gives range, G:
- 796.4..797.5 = 796.867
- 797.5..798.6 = 797.785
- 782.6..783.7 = 782.683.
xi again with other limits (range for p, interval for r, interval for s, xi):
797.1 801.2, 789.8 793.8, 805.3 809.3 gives 0.016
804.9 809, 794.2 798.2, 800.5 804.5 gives -0.025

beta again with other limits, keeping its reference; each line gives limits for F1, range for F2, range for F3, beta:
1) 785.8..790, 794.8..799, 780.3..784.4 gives 2.00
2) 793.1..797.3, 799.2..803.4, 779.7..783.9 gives 1.94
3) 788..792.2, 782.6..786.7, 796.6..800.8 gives 2.04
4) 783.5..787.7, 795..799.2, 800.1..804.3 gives 2.04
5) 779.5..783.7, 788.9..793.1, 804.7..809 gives 2.01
